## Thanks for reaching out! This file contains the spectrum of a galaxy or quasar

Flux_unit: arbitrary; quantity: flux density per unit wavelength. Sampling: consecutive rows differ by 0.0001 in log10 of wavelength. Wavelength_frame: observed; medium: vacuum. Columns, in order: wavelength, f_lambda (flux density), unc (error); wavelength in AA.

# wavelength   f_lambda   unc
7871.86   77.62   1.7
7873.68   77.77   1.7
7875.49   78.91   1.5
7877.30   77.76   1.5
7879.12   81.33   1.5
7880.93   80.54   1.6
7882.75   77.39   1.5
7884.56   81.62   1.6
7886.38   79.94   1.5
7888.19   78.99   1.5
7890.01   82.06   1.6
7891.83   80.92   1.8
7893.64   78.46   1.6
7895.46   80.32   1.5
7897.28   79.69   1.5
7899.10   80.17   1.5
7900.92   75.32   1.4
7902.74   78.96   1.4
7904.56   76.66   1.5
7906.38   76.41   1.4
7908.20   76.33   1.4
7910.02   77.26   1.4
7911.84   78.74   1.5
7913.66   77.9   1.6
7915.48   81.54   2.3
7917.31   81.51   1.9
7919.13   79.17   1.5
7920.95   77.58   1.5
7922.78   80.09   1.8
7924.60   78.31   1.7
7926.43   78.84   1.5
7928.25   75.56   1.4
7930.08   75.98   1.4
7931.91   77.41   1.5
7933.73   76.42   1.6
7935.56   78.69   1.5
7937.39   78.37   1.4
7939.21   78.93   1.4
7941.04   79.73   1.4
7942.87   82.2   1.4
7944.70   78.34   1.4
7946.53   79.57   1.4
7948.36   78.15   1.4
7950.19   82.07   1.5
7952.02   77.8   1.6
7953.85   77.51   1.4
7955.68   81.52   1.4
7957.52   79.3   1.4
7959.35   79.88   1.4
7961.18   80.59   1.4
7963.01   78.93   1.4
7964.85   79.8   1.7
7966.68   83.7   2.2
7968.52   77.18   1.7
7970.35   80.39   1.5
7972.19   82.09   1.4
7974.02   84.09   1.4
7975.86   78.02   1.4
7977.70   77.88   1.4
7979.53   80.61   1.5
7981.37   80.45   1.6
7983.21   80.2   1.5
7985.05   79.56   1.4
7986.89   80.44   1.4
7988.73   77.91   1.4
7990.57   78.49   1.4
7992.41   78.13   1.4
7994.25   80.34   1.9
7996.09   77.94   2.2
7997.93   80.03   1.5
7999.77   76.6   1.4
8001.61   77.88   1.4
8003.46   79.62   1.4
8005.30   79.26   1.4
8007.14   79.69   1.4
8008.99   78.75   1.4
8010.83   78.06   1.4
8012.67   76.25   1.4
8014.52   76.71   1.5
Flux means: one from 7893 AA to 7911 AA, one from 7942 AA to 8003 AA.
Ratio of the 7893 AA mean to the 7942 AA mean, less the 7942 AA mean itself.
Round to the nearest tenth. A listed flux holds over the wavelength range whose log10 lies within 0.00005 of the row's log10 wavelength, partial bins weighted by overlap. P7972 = -78.6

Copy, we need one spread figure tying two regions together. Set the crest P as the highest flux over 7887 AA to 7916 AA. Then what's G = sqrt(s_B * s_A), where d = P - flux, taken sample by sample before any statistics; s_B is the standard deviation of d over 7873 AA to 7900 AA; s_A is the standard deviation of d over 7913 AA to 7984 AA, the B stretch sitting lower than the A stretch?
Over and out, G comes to 1.7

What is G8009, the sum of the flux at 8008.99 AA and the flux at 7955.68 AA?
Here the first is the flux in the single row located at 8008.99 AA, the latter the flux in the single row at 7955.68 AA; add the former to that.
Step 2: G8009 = 160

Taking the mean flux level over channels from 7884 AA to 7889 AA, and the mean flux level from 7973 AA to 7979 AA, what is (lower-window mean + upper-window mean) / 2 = 80.1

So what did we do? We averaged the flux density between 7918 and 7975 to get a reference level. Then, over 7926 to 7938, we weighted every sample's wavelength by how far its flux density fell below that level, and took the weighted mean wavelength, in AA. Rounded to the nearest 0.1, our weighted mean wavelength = 7931.2 AA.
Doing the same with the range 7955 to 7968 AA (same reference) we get 7962.6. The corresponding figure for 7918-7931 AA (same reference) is 7927.4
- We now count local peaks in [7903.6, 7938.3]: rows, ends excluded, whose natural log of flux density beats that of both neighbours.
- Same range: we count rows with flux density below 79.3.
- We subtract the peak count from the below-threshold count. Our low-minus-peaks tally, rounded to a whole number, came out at 10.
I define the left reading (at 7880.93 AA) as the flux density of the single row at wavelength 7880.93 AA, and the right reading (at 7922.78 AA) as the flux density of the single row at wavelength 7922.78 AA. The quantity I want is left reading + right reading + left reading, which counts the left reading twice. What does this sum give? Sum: 241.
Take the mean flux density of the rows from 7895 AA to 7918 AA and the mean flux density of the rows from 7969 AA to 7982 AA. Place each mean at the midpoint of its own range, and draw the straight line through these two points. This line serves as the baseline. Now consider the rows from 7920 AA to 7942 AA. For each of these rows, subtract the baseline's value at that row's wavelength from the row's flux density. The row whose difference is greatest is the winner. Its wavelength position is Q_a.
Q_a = 7922.78 AA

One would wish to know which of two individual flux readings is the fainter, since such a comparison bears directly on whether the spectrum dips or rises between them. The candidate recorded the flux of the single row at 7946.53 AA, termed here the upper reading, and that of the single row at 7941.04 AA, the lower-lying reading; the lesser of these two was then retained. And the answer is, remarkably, 79.6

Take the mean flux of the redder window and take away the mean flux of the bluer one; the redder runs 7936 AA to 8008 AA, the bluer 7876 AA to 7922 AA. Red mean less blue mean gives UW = 0.5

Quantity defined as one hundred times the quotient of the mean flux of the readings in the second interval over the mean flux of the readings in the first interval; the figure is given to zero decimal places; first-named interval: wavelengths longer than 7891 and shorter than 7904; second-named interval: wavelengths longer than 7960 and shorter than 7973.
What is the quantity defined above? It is 102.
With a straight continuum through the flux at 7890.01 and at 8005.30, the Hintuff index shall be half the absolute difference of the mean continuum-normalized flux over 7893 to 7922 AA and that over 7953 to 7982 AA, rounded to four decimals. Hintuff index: 0.0189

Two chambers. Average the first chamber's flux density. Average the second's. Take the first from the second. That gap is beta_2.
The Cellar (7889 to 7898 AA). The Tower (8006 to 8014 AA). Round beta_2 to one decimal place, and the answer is -2.1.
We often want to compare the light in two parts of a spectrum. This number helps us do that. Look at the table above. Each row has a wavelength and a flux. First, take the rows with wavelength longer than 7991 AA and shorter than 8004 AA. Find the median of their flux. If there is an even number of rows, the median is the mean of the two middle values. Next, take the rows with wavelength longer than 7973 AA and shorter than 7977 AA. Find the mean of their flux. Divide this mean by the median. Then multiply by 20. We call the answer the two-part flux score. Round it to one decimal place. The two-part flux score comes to 20.7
